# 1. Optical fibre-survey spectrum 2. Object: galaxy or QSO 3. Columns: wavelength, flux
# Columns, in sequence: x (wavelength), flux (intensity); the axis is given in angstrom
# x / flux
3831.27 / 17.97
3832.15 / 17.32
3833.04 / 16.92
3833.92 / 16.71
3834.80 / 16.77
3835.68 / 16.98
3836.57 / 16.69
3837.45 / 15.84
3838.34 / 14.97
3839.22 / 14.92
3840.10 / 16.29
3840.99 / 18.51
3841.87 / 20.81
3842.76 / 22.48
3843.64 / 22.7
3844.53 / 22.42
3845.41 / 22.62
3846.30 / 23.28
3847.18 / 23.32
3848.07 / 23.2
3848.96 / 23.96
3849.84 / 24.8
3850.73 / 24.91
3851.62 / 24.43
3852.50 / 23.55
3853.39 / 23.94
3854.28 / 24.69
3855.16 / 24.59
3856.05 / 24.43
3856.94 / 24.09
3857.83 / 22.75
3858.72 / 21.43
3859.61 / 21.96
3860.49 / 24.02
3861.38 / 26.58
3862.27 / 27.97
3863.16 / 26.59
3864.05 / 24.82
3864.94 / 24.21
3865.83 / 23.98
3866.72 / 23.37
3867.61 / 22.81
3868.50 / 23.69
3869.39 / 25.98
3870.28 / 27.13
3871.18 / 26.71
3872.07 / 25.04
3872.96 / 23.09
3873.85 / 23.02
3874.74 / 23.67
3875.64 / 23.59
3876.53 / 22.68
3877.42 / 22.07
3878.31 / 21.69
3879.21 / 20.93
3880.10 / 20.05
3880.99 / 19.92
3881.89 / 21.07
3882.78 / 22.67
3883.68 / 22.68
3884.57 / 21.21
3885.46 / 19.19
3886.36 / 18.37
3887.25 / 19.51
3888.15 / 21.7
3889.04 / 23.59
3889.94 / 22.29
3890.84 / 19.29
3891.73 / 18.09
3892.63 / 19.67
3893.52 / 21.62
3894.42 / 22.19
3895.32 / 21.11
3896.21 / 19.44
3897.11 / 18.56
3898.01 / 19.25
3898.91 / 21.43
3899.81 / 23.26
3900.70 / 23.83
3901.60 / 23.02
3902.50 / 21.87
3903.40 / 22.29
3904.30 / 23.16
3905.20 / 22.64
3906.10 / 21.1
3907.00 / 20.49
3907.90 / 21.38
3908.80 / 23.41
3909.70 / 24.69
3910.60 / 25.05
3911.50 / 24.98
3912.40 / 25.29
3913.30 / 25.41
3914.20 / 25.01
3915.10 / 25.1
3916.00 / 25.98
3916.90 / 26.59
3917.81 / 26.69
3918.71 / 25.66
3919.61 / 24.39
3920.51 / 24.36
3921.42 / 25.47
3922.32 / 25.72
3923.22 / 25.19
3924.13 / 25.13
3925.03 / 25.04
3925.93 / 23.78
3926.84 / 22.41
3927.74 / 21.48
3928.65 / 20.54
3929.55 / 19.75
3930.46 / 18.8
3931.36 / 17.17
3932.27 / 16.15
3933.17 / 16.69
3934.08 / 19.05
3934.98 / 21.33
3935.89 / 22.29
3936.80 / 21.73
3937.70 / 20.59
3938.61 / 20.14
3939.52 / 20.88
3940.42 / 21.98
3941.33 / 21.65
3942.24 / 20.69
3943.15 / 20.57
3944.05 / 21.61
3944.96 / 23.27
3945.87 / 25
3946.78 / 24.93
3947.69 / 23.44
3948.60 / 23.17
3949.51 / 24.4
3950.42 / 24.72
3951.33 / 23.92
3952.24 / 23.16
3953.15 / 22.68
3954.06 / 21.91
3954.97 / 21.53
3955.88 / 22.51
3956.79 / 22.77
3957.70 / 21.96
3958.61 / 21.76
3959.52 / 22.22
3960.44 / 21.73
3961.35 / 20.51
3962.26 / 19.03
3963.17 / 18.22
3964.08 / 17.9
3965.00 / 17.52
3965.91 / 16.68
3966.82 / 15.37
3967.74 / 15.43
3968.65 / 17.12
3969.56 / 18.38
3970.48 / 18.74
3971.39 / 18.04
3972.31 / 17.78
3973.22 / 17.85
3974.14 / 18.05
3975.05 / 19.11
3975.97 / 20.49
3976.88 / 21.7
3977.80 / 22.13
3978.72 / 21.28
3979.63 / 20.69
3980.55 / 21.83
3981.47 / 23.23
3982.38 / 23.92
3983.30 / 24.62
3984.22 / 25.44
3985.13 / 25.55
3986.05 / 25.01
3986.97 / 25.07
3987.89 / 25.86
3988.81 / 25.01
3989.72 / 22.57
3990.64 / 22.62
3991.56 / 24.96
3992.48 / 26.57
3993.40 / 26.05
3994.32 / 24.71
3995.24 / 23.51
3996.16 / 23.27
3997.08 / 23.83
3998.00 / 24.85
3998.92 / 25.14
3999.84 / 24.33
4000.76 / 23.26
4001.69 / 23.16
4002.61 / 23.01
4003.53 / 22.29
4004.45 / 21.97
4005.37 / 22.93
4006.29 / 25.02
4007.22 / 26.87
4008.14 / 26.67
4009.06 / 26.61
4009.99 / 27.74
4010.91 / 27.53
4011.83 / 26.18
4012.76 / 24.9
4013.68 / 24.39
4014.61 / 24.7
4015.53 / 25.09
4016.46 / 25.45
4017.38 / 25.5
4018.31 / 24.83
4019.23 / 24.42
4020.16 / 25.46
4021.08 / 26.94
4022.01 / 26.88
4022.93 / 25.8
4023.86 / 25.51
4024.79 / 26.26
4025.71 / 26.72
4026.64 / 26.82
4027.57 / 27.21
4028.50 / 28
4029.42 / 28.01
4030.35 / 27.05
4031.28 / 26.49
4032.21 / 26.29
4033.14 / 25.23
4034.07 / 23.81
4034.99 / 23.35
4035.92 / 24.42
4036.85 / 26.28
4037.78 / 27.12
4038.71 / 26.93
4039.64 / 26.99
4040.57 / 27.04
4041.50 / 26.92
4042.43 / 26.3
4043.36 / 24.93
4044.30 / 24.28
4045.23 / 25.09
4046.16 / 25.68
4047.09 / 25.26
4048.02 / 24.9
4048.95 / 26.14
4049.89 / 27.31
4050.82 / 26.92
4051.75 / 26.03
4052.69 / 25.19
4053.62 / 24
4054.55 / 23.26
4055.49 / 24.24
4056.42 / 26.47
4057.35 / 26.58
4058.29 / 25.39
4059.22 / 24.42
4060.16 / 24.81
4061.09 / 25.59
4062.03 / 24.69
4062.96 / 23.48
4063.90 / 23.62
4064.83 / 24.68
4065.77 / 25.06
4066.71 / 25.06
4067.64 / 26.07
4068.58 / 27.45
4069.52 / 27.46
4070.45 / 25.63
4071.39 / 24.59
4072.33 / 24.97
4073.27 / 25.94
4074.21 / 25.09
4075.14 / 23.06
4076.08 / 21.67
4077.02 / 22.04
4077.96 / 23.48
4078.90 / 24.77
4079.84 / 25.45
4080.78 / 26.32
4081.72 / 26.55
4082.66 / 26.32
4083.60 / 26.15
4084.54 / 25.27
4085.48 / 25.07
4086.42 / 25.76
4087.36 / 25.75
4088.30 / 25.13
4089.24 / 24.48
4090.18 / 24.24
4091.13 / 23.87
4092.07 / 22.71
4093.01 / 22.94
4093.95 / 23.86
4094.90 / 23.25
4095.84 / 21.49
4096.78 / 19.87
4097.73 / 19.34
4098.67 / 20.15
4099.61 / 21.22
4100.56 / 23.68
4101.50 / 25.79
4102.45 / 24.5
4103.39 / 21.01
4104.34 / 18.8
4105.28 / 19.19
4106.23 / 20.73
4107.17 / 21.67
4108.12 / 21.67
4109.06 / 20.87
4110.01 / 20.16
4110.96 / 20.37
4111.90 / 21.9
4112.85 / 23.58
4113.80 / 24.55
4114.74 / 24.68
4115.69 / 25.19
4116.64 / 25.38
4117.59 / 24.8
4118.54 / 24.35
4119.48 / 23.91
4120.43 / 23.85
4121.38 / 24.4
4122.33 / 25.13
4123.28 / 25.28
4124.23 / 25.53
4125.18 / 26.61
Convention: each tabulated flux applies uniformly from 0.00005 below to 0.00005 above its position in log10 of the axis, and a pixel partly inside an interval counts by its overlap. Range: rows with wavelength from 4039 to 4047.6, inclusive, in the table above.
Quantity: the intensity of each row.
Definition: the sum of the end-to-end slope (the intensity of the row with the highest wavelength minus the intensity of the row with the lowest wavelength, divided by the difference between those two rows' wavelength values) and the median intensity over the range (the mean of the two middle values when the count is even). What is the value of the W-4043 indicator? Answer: 25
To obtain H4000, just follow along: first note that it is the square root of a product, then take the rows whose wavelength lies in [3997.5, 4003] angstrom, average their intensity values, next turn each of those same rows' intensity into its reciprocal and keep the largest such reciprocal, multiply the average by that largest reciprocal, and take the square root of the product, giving 1.02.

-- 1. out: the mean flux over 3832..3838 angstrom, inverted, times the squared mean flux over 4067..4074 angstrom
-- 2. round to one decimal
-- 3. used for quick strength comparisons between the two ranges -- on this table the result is 40.4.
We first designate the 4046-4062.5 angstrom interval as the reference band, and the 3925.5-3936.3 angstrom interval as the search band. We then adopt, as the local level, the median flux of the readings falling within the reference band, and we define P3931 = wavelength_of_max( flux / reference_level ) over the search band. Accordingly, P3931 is 3925.93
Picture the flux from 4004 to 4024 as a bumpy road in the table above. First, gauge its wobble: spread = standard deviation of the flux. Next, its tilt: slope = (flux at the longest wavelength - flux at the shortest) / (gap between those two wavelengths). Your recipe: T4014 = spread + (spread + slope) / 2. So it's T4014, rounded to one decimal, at 2.2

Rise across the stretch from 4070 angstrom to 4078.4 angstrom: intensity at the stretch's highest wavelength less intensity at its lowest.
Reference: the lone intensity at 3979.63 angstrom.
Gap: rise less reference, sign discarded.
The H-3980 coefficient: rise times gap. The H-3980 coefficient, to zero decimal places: -49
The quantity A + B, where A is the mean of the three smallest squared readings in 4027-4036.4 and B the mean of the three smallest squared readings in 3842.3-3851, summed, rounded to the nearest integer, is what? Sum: 1076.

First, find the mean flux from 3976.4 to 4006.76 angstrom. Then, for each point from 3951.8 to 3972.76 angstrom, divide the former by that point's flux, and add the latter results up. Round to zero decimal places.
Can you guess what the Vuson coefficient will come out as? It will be 28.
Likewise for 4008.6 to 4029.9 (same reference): 21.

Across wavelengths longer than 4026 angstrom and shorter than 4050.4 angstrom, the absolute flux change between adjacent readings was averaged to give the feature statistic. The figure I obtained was 0.69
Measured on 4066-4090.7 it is 0.78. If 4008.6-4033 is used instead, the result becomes 0.59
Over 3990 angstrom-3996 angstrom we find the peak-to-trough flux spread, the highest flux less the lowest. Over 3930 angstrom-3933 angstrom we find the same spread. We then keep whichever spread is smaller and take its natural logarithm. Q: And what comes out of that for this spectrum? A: 1.0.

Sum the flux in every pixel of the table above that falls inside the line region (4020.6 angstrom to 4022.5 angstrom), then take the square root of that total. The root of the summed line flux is 7.34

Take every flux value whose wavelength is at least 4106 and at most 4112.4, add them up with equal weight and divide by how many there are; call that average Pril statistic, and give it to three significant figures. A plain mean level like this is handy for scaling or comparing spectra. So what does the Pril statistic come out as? 21.1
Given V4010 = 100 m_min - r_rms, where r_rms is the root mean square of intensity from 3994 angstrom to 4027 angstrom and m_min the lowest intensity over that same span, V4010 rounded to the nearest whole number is 2172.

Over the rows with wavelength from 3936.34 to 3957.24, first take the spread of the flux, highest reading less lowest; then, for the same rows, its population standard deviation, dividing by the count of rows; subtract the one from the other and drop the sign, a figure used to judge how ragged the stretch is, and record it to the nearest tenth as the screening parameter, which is 3.4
